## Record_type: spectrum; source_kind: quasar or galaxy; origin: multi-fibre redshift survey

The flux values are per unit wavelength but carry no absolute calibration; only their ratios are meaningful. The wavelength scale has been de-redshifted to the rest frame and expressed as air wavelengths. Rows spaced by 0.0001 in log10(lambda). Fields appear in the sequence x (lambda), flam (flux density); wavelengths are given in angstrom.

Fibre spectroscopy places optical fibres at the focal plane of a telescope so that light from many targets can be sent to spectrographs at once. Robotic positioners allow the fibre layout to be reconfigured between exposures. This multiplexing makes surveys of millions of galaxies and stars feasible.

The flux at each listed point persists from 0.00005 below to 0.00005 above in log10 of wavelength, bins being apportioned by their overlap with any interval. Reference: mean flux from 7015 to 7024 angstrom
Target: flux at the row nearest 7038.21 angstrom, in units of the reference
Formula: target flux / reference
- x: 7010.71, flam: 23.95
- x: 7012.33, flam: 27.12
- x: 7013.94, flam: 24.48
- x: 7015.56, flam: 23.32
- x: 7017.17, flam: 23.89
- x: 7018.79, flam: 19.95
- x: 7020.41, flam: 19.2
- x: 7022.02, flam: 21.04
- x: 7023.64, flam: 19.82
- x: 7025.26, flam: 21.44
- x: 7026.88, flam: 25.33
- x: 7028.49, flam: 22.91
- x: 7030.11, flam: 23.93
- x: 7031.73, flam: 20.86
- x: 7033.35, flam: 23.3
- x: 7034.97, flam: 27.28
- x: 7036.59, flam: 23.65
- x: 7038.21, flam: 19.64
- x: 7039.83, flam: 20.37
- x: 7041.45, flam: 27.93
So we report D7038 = 0.93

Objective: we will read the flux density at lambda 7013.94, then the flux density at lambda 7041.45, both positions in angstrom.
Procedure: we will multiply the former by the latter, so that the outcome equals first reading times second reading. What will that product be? 684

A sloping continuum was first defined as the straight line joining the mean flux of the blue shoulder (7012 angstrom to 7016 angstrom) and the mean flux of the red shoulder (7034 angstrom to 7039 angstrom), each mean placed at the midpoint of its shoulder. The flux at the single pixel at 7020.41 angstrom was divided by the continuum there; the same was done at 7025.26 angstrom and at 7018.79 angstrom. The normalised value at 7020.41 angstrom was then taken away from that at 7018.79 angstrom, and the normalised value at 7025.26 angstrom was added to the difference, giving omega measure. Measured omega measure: 0.91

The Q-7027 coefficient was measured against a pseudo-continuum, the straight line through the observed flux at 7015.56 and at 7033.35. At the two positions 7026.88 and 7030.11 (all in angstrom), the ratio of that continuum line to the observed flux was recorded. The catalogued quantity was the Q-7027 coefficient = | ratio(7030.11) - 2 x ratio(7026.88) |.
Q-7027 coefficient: 0.87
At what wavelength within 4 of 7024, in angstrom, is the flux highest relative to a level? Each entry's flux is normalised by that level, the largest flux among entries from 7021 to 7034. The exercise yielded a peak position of 7026.88 angstrom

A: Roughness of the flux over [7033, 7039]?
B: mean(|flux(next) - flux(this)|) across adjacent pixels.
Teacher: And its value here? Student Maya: 3.9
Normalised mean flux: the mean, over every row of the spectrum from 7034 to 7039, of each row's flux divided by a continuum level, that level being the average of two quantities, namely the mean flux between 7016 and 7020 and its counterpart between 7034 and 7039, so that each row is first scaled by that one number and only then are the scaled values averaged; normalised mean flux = 1.04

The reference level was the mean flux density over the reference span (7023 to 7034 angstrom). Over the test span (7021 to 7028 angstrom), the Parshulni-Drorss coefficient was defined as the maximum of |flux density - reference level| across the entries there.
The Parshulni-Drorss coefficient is 2.8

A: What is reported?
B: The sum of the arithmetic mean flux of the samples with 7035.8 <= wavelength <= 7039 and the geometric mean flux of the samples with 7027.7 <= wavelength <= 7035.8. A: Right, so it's 45.2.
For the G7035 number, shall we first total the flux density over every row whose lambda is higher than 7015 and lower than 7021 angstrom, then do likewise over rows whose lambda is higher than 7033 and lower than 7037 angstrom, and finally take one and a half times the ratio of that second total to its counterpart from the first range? 1.3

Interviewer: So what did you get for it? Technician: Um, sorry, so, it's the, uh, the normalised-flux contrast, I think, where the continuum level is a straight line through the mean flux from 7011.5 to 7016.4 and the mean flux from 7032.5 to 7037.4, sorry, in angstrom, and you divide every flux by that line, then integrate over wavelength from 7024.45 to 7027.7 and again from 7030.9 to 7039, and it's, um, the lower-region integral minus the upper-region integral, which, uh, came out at -4.5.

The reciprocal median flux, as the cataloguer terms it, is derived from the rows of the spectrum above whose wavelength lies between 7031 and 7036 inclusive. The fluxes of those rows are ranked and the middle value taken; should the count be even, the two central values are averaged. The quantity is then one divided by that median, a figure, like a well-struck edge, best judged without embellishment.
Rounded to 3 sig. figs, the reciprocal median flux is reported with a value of 0.0429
